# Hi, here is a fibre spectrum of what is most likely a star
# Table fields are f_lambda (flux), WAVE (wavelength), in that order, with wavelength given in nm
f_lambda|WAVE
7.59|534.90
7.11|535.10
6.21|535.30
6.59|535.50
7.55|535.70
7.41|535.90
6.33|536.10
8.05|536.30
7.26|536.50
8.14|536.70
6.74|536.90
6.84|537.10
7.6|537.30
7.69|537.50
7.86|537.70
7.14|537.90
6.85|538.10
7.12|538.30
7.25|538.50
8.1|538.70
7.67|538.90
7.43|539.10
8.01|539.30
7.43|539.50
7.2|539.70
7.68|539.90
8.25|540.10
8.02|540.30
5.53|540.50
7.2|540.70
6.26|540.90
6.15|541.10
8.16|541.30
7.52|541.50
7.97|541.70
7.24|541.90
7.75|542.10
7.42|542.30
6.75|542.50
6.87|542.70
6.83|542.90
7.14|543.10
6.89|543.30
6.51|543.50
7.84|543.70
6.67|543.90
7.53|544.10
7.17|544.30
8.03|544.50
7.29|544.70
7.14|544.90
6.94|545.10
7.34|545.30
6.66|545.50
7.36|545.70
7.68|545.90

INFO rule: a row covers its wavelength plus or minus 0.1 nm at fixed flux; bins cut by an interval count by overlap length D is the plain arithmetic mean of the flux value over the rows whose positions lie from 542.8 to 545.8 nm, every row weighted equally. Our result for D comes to 7.16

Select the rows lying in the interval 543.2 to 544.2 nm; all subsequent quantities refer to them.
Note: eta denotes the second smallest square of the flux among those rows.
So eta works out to 44.5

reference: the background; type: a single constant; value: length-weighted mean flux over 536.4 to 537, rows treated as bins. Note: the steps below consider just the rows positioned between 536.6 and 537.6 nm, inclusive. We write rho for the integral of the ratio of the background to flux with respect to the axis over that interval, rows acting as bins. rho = 1.002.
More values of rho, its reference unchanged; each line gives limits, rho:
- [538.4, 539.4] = 0.961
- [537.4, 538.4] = 1.009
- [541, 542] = 1.006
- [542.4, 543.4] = 1.071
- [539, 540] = 0.979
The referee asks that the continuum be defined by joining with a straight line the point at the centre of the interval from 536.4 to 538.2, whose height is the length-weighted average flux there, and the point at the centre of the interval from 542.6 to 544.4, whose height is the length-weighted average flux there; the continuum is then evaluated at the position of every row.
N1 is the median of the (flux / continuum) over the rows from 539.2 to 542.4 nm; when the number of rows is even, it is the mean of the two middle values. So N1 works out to 1.05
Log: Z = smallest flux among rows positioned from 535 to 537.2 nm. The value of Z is 6.21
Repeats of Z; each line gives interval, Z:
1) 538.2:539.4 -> 7.12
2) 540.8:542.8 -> 6.15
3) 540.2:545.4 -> 5.53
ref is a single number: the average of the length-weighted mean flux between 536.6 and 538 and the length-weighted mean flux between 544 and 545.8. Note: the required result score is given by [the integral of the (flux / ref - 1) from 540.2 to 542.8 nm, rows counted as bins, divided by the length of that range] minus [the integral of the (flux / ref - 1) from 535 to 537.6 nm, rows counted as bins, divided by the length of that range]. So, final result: -0.01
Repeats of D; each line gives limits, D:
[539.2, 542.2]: 7.36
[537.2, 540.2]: 7.55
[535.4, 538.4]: 7.28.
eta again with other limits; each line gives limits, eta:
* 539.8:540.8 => 51.8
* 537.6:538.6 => 50.7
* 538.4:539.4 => 55.2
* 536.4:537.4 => 46.8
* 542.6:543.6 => 46.6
